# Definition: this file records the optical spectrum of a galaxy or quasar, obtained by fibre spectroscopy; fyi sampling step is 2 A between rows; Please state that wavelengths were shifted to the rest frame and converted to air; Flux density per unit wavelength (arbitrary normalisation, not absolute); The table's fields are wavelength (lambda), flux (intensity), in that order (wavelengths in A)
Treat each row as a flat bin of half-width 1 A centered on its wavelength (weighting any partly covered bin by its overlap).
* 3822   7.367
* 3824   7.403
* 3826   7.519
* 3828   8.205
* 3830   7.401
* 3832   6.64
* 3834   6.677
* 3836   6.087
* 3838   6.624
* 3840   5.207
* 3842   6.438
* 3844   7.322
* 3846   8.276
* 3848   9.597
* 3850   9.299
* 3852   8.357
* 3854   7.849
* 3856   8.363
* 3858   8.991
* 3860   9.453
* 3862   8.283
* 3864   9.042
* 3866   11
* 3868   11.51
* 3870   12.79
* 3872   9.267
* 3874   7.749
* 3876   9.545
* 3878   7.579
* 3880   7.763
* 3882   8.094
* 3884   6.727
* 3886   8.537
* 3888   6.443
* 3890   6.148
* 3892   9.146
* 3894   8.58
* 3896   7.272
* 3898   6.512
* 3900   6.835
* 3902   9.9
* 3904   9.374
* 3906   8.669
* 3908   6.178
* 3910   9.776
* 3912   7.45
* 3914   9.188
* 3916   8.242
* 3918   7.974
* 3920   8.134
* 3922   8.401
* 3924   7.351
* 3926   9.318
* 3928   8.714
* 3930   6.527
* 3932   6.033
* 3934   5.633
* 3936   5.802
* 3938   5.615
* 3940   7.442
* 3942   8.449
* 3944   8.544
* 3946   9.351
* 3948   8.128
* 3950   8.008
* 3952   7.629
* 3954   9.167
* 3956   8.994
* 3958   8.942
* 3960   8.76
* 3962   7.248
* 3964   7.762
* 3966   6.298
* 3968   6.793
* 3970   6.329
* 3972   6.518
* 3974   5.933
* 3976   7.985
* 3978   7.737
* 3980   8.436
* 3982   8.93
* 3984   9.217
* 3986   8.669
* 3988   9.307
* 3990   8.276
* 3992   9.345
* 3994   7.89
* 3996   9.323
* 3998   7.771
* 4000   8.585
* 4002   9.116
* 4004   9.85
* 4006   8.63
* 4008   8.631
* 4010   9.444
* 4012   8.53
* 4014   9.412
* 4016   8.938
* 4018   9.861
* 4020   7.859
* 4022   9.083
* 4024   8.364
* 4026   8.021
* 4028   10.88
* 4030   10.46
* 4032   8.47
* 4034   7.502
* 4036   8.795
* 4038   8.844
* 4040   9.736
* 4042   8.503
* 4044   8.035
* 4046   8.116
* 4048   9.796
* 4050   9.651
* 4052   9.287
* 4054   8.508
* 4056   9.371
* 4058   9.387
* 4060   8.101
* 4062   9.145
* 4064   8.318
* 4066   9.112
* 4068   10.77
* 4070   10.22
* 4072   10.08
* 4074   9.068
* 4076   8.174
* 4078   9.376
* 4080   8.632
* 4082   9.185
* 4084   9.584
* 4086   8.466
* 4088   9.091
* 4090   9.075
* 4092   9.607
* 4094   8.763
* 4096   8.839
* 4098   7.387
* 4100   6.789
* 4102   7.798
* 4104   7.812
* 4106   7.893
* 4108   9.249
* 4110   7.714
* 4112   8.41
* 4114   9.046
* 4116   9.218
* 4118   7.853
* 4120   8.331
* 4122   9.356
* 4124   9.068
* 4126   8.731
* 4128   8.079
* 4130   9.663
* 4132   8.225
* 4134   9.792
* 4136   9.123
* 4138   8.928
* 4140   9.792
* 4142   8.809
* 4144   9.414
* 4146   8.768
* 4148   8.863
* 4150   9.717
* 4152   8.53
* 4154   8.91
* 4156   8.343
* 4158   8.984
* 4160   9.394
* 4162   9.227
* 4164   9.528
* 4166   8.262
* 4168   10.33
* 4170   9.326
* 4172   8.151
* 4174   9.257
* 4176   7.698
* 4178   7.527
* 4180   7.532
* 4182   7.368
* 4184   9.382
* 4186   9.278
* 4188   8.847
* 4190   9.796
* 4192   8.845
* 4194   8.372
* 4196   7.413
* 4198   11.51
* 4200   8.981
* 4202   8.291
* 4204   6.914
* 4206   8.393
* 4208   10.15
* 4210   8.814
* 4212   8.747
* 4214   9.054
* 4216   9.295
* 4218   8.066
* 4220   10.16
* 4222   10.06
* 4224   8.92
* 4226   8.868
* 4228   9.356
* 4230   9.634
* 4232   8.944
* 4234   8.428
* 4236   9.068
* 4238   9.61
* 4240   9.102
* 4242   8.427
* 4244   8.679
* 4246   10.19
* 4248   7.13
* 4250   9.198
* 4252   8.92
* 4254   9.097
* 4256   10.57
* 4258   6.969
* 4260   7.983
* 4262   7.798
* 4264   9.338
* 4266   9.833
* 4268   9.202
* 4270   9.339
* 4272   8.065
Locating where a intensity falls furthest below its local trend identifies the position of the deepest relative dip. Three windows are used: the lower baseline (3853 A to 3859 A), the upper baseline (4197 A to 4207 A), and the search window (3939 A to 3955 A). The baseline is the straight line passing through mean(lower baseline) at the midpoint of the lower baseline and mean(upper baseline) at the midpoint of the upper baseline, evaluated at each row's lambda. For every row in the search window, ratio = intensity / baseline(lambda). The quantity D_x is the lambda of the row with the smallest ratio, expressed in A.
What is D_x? 3940 A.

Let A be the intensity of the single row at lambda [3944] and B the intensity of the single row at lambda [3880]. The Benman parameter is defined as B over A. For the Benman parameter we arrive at 0.91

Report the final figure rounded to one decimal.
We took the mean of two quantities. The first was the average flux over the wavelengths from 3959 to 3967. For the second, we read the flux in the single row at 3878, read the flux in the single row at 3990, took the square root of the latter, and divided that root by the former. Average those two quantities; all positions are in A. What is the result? 3.9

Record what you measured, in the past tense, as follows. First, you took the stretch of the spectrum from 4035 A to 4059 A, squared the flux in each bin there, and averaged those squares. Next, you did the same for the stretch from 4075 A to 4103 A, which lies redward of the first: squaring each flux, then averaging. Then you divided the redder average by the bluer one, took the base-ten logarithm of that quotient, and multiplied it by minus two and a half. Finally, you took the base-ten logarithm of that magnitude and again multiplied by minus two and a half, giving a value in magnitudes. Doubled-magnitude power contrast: 2.6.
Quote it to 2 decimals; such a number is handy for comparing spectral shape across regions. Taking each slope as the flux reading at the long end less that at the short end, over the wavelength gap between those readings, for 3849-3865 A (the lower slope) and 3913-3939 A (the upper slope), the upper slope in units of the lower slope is 8.11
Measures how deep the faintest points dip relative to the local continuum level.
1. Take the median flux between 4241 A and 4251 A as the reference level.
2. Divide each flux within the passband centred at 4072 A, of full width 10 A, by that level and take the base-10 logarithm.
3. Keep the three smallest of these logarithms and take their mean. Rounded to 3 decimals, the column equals 0.019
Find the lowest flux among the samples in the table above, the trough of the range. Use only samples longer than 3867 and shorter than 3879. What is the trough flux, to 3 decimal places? 7.579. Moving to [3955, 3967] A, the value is 6.298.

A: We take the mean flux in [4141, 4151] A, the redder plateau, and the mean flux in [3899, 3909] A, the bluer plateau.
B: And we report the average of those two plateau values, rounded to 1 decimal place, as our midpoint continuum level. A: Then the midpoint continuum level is 8.7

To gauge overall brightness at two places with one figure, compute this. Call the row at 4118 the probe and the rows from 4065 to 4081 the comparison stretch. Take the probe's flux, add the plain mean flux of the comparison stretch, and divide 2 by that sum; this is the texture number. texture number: 0.116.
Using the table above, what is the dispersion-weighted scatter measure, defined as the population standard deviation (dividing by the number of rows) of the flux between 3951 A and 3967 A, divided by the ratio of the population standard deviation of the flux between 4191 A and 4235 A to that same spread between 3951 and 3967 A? 0.97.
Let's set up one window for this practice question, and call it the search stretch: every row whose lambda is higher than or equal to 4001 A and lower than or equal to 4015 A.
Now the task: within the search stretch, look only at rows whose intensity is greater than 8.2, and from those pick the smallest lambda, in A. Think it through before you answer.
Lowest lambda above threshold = 4002 A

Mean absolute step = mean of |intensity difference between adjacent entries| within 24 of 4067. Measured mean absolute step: 0.73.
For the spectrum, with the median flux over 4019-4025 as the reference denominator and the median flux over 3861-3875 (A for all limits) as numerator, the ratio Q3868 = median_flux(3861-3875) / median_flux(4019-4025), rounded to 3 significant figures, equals 1.11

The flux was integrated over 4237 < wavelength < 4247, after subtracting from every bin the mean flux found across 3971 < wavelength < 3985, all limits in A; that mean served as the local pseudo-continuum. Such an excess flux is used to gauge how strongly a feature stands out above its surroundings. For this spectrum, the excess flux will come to 14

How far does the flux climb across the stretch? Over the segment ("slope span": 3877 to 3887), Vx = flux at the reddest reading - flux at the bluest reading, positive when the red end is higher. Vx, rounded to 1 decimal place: 1.0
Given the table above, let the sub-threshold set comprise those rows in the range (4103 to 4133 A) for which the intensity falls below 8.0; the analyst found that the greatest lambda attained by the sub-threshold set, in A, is 4118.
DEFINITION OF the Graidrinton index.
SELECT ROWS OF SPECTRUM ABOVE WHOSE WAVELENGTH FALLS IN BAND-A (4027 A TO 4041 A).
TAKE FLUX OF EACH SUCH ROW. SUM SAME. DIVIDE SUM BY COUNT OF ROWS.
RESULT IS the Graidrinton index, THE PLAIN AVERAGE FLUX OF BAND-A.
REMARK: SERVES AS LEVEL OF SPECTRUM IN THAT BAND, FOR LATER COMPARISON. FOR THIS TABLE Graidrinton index 9.24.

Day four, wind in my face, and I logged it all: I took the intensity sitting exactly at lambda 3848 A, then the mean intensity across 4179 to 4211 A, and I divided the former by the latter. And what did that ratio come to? 1.10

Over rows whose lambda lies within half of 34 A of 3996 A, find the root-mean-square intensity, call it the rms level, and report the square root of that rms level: 2.97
